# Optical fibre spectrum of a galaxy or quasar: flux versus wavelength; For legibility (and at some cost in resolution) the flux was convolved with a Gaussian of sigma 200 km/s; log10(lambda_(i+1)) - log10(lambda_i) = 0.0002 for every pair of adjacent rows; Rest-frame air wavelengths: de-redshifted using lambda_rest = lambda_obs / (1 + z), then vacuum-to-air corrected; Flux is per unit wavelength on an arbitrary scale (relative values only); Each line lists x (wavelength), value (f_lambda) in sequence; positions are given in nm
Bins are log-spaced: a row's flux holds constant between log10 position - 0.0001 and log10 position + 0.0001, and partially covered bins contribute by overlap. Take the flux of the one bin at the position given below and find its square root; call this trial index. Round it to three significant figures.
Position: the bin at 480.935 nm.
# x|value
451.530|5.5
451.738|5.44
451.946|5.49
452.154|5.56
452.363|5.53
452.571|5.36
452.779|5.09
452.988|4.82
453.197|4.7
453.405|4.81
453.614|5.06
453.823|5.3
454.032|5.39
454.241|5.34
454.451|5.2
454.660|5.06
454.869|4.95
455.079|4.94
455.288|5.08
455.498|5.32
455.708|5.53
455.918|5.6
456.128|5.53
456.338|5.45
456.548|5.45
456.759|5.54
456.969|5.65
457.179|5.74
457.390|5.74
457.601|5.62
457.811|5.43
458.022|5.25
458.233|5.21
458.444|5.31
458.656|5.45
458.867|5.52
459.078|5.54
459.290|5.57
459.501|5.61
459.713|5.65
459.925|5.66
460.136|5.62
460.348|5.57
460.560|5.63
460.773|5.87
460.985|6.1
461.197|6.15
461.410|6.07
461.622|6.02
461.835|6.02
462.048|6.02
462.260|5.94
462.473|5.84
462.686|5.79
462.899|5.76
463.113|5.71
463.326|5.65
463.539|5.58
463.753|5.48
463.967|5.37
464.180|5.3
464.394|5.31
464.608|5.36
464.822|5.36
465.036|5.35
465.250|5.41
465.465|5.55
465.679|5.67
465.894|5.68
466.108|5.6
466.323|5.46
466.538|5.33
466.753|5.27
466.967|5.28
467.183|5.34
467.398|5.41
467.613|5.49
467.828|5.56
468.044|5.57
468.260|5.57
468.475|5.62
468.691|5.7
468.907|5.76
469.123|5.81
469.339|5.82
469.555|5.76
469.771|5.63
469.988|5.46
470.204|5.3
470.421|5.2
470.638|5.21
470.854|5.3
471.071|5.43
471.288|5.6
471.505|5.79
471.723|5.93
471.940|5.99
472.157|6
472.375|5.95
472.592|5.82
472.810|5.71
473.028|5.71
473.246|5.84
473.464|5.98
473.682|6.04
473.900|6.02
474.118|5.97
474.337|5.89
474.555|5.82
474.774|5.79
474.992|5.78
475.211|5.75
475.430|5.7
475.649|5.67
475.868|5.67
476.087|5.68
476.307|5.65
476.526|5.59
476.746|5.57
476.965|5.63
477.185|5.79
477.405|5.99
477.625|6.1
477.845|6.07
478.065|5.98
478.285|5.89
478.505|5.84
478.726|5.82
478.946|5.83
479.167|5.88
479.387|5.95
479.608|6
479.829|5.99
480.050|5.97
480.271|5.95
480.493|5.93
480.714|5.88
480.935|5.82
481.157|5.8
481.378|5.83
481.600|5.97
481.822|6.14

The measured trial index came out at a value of 2.41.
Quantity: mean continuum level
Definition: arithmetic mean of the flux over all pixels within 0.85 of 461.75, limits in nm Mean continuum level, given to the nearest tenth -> 6.0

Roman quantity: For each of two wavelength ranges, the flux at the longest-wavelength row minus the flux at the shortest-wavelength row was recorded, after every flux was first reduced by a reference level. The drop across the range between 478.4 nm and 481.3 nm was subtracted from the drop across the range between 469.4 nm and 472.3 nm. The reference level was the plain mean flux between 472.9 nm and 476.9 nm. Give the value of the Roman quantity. 0.28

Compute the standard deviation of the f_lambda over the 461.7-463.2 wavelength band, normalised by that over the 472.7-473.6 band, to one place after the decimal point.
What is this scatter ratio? 1.0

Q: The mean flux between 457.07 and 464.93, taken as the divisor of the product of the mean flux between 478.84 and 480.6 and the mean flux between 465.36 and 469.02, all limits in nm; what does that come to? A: 5.81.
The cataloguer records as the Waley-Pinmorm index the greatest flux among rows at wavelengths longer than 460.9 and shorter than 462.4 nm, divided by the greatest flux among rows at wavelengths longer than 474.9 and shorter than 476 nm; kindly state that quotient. 1.06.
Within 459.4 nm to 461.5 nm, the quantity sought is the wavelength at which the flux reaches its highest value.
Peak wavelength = 461.197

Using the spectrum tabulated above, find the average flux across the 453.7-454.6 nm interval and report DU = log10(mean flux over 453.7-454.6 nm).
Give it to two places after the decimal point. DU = 0.72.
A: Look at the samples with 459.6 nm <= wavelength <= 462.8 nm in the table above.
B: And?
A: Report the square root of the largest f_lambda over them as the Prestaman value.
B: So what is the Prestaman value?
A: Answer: 2.48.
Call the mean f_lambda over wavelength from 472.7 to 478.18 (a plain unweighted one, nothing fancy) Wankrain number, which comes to 5.82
